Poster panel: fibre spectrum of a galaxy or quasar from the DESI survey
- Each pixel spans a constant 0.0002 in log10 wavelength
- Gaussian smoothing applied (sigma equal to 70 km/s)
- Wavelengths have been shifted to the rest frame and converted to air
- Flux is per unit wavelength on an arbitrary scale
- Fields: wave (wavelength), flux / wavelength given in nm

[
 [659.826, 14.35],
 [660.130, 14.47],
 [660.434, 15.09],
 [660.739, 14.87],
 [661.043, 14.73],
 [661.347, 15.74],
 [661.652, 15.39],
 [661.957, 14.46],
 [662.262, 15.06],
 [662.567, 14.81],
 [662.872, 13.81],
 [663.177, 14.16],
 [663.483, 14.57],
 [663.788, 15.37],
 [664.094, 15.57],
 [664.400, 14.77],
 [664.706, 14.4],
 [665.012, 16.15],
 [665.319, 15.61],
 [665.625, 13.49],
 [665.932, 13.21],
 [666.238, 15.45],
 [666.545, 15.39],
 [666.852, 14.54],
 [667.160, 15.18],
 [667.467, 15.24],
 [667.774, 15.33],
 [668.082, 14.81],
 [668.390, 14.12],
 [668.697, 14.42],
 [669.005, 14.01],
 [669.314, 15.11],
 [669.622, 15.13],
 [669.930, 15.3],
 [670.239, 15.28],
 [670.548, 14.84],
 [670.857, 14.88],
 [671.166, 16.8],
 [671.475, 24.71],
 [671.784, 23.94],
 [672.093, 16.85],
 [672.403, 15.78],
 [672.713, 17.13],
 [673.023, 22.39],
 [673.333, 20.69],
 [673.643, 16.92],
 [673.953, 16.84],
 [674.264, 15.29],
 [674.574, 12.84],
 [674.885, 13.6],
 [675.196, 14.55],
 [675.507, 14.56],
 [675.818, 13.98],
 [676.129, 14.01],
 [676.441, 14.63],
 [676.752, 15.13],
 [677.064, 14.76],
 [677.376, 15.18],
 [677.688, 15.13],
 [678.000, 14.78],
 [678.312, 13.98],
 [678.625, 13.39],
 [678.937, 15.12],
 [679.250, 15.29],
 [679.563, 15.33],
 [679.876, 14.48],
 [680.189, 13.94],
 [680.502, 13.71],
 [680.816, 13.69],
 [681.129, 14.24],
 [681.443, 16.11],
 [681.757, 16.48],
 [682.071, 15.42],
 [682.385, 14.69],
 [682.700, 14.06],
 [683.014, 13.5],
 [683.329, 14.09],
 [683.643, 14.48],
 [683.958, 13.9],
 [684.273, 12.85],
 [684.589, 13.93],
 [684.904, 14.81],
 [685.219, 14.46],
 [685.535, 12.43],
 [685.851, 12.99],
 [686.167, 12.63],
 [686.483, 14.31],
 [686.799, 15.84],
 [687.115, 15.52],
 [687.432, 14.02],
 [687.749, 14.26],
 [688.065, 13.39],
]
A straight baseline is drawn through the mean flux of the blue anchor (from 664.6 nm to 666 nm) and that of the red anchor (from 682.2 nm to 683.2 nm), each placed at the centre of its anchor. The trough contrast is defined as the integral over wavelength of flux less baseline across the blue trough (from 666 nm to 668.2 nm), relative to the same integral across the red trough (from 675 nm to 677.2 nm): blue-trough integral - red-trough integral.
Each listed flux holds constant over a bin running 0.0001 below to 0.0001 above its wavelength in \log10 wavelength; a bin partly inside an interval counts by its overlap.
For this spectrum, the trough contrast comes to 1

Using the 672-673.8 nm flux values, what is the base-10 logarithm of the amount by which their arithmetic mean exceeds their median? 0.1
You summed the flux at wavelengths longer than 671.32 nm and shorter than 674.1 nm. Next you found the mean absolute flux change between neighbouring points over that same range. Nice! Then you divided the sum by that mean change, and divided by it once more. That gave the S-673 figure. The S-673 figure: 25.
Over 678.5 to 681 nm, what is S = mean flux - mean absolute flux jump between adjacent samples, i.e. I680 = 13.9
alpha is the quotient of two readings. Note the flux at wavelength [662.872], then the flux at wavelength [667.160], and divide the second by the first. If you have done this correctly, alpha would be 1.10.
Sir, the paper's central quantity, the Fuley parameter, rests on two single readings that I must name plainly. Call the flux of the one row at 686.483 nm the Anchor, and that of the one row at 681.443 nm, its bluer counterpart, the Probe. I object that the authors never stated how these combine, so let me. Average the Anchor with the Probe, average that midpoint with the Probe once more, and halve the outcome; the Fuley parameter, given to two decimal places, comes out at 7.83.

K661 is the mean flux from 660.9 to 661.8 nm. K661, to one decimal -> 15.3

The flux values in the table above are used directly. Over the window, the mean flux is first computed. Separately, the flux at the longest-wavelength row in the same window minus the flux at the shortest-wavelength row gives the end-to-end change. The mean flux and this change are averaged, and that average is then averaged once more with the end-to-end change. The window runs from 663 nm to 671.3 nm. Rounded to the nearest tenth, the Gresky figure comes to 5.7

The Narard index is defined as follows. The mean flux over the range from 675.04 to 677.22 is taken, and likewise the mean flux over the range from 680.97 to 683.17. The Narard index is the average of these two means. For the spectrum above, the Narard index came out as 14.7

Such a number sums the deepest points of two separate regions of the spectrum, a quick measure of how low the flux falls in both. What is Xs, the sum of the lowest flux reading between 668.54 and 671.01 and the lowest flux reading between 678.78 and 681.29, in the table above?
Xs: 27.7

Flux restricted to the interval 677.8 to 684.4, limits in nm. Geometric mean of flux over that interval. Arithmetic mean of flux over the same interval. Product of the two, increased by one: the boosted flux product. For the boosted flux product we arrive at 210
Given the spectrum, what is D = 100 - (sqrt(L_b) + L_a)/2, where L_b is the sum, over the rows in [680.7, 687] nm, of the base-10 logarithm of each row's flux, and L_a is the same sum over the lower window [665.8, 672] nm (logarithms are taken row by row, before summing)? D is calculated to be 85.6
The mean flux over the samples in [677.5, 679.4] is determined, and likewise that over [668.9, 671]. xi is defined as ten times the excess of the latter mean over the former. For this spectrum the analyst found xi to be 3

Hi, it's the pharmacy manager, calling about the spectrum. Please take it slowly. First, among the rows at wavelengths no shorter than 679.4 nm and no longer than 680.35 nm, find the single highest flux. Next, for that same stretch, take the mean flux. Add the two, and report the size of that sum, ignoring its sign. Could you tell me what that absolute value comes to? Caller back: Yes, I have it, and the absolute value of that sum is 29.9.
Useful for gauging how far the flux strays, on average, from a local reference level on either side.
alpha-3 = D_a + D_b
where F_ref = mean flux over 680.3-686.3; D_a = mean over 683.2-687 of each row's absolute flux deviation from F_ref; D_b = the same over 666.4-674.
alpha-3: 3.3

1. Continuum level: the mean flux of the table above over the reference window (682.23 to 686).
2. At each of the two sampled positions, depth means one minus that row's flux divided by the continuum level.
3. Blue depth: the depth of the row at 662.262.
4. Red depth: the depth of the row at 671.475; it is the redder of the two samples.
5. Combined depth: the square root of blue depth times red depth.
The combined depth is 0.26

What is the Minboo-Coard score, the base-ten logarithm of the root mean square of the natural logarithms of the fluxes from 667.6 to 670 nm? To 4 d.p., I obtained 0.4302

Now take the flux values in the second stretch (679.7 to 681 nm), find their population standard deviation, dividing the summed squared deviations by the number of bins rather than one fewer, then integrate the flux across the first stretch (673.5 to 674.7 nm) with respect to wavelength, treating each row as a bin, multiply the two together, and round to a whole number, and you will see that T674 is 6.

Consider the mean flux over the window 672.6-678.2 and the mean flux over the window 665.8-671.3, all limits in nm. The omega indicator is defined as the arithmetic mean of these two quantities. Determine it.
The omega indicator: 15.3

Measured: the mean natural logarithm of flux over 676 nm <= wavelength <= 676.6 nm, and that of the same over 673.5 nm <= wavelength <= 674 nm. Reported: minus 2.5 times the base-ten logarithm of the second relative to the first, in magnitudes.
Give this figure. -0.065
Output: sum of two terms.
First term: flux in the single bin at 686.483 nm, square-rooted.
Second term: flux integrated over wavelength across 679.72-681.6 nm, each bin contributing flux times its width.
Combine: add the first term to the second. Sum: 30.8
